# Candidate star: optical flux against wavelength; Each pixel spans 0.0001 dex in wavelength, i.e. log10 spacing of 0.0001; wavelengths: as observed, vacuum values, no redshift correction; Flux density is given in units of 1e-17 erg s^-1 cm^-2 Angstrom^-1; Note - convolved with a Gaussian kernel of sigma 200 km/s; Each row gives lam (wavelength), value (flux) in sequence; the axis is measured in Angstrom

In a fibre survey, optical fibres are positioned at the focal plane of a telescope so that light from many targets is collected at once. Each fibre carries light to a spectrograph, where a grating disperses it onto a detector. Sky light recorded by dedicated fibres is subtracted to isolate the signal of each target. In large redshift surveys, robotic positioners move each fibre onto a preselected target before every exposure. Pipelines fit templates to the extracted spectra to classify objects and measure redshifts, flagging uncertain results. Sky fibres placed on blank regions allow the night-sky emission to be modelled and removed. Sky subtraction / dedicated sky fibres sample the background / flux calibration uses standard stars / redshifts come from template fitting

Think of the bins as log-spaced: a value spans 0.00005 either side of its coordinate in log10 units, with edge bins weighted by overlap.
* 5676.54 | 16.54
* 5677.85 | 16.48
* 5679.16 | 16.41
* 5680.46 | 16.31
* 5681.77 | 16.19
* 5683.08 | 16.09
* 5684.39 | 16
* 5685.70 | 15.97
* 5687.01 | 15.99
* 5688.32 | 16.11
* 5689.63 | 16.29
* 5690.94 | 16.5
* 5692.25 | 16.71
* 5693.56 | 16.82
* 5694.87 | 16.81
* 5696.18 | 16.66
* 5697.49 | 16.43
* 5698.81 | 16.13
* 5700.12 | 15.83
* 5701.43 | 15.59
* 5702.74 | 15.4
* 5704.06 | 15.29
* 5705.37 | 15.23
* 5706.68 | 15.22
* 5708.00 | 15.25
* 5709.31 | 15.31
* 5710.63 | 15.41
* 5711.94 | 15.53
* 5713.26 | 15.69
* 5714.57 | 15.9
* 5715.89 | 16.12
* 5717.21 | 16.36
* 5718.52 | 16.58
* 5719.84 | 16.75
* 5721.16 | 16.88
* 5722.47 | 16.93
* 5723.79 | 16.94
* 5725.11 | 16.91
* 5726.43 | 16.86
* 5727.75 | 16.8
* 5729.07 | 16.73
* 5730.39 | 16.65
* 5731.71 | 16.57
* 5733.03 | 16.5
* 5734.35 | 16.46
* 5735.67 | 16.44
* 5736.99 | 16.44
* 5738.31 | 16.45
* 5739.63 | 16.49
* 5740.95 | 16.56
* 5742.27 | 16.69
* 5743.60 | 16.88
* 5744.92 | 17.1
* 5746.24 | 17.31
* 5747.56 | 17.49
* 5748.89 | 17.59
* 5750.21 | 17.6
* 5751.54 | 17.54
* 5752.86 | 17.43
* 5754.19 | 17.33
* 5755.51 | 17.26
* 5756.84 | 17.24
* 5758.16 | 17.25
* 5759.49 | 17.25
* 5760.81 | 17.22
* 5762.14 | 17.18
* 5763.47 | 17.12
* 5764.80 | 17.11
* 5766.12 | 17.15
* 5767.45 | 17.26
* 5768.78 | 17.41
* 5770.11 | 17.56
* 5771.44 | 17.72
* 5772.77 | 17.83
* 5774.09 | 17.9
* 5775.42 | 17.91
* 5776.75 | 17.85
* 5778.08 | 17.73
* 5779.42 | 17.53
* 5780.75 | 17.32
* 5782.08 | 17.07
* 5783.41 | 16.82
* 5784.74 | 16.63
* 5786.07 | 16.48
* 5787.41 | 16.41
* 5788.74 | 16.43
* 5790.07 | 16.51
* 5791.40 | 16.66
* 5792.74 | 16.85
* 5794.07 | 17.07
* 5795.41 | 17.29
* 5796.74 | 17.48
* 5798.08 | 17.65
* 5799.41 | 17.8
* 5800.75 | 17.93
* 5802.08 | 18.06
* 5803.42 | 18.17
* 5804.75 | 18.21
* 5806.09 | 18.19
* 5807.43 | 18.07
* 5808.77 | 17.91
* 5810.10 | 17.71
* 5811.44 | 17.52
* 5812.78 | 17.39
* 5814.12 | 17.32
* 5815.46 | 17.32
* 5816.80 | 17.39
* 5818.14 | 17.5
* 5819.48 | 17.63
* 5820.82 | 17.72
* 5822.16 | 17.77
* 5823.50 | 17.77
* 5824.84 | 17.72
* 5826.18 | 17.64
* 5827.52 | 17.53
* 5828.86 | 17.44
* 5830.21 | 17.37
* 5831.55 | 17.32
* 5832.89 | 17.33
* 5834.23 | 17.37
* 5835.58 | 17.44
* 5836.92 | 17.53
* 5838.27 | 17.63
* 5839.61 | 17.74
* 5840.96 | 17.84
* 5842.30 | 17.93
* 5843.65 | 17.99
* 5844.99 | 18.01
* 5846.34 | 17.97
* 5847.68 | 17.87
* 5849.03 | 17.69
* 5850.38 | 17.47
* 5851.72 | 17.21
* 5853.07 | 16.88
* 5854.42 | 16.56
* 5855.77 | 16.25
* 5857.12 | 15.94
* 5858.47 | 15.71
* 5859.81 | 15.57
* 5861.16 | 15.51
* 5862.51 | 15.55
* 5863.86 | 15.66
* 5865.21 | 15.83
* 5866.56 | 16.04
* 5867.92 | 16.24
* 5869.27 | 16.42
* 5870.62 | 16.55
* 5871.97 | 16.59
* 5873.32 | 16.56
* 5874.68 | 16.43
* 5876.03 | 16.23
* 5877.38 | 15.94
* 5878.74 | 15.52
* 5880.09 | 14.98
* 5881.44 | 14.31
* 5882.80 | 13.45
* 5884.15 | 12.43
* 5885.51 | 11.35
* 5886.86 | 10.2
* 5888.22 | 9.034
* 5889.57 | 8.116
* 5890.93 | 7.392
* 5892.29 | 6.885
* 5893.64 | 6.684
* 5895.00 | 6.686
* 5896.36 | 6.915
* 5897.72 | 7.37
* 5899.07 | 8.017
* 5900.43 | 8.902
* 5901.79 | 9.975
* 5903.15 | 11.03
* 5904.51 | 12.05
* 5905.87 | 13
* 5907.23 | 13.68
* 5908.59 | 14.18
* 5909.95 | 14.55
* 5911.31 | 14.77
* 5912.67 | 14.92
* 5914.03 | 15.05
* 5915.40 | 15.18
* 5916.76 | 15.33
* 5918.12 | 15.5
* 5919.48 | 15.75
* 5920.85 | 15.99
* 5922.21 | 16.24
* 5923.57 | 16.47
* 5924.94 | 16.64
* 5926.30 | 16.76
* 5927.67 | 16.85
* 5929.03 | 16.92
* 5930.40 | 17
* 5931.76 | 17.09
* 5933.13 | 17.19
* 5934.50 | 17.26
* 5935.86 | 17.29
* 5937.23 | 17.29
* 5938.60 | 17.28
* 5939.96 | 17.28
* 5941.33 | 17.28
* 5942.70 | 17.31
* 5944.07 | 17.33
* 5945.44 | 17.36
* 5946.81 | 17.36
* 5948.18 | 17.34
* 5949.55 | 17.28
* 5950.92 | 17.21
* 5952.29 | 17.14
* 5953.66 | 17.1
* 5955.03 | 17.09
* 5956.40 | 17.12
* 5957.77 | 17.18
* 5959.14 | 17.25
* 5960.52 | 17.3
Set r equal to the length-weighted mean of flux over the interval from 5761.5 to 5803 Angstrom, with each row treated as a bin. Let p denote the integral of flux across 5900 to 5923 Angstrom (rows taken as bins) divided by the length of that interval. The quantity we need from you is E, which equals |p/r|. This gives 0.81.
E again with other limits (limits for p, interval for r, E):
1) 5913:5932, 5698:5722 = 1.02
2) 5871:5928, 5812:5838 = 0.74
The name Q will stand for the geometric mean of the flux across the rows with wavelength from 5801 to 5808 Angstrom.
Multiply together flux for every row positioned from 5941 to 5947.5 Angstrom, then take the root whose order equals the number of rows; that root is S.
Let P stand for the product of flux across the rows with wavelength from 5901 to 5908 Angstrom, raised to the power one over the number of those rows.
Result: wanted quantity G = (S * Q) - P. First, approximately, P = 11.9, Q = 18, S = 17.3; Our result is 302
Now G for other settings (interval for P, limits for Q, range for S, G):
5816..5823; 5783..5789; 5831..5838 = 270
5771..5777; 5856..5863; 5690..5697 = 244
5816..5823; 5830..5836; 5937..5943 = 283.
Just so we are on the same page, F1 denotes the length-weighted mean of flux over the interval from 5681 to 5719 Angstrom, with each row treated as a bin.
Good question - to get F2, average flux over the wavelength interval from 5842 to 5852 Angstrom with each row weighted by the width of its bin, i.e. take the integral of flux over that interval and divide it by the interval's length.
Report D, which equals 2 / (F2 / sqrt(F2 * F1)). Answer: 1.90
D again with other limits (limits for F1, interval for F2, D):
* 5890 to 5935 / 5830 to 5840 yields 1.74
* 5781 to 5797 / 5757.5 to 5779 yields 1.96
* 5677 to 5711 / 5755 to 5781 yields 1.92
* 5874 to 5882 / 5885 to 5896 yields 2.76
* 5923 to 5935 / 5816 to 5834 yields 1.96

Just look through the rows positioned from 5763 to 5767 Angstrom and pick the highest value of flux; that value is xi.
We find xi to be 17.15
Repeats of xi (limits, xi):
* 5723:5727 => 16.94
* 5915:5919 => 15.5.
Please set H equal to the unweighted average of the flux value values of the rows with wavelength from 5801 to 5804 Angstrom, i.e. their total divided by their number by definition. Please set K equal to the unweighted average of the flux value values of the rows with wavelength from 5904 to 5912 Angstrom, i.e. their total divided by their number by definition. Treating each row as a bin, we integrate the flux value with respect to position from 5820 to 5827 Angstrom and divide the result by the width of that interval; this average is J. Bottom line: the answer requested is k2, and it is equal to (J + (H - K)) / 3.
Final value 7.38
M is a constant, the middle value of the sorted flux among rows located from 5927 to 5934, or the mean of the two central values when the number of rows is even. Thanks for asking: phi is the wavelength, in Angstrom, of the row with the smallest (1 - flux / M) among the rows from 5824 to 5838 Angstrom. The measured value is 5824.84 Angstrom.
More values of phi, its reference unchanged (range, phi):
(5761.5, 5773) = 5772.77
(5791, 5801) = 5800.75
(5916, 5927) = 5926.30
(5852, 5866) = 5853.07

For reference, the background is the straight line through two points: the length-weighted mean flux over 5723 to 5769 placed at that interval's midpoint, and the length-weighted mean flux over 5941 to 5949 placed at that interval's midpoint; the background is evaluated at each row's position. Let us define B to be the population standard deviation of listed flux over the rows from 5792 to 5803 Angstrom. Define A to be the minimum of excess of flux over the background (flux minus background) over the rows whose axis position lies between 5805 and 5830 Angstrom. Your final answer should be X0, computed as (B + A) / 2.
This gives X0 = 0.30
